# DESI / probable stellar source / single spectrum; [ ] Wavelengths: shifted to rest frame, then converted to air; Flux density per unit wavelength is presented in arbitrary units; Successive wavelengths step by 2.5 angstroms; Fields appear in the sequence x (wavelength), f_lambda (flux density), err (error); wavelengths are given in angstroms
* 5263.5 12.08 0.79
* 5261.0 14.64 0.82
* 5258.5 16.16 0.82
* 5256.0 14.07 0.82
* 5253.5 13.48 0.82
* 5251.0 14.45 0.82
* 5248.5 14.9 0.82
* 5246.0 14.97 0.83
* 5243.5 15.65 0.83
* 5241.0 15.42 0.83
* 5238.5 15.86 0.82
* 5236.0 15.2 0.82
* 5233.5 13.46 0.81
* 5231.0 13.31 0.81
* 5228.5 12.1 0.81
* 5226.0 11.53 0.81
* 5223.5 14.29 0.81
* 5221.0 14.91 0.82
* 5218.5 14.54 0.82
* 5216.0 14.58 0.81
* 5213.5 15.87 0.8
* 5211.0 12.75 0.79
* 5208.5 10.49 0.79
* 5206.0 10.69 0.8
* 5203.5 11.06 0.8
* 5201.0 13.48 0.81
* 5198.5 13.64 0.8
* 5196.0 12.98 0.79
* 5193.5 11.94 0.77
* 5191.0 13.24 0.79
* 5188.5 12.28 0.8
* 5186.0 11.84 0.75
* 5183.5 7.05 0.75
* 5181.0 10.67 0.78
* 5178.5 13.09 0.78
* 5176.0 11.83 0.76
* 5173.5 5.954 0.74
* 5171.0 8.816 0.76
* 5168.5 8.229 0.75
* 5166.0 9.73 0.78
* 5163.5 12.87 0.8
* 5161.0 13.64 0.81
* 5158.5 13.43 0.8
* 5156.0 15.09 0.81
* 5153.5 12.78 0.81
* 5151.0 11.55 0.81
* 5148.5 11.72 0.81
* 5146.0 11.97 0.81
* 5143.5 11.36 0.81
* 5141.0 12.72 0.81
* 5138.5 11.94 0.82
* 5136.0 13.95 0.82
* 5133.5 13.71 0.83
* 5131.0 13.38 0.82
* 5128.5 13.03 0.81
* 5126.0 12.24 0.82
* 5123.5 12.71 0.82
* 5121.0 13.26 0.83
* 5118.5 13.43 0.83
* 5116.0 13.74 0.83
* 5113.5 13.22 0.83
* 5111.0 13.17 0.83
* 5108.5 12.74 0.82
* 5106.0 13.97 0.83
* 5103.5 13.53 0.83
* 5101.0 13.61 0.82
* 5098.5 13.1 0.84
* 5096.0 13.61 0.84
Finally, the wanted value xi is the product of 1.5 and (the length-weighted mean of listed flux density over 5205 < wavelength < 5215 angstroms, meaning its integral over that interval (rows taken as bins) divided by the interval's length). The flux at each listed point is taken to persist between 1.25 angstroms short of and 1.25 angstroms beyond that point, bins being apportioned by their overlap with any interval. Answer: 18.8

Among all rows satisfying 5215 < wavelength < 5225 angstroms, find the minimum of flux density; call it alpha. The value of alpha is 14.29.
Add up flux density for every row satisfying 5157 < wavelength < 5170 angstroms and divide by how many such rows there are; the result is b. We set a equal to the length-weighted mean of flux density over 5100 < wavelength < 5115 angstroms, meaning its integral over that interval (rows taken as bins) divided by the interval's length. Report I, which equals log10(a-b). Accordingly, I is 0.25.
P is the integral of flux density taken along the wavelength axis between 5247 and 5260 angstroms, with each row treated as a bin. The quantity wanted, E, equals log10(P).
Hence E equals 2.28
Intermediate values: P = 190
